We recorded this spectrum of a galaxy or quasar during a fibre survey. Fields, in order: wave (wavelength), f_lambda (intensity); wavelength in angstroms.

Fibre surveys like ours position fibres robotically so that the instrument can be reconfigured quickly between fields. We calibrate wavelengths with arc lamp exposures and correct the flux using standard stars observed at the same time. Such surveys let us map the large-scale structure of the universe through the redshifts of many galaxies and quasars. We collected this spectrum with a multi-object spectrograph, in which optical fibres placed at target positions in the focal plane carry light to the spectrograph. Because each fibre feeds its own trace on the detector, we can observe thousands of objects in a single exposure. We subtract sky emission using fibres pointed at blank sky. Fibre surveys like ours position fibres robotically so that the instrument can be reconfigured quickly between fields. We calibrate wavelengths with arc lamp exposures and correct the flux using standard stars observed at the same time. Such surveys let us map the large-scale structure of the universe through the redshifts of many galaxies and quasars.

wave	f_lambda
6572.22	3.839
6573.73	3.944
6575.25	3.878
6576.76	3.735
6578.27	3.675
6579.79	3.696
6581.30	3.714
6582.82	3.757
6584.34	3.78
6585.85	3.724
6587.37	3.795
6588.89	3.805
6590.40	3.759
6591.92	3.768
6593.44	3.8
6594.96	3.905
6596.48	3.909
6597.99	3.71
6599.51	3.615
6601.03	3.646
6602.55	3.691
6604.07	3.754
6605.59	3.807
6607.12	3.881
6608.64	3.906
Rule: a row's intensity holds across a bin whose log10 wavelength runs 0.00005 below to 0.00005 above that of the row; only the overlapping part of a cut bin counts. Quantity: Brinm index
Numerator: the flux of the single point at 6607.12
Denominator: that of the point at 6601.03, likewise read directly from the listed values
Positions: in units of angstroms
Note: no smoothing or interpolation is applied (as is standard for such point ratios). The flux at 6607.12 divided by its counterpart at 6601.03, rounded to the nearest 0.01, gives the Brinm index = 1.06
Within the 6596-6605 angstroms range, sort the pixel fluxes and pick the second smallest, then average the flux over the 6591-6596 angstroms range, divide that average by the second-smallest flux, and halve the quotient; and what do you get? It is 0.524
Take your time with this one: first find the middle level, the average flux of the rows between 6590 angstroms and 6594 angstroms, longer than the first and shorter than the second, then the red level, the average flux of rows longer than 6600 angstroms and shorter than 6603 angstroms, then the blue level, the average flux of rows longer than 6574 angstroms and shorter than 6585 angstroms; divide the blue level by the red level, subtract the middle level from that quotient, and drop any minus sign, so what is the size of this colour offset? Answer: 2.75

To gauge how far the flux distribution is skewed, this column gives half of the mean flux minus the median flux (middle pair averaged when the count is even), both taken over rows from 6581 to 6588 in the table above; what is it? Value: -0.002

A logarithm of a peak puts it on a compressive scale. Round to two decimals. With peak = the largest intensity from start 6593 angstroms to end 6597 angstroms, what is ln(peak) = 1.36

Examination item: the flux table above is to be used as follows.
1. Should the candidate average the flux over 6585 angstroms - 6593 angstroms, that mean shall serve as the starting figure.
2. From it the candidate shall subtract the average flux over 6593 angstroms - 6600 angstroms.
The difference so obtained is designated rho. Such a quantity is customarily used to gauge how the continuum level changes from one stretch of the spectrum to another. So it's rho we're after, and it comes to -0.02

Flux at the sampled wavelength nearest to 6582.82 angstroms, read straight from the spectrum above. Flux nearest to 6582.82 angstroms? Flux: 3.757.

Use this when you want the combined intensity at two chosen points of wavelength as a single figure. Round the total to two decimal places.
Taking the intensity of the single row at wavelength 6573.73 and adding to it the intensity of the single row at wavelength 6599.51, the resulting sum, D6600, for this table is 7.56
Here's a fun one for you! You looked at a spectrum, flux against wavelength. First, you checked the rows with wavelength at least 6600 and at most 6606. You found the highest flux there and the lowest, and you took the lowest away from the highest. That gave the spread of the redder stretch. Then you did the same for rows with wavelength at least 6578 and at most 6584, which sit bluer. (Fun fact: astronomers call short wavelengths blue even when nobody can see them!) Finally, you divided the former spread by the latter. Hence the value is 2.0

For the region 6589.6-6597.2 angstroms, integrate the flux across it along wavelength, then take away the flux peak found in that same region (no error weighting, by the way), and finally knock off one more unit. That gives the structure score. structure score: 24.2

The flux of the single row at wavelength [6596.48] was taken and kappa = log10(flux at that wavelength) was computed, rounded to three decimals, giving 0.592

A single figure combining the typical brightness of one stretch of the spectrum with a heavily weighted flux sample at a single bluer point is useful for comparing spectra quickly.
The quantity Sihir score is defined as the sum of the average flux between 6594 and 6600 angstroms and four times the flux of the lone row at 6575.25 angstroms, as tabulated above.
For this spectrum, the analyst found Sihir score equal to 19.3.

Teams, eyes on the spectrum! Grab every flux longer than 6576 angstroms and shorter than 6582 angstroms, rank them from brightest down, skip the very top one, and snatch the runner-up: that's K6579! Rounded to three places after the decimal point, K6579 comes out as 3.714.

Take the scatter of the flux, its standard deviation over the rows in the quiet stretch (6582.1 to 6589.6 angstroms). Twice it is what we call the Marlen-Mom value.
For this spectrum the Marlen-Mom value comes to 0.06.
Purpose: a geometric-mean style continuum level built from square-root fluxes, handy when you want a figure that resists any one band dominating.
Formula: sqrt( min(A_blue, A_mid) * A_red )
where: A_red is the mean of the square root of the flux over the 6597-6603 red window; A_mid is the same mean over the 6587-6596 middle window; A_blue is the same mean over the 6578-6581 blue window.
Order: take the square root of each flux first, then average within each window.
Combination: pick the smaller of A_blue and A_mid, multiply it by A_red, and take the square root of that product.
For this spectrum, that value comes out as 1.92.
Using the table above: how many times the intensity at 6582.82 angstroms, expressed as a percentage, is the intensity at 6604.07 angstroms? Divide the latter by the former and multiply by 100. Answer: 100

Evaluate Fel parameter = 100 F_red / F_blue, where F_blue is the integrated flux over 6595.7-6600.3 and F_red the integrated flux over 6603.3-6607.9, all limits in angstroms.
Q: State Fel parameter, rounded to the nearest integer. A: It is 102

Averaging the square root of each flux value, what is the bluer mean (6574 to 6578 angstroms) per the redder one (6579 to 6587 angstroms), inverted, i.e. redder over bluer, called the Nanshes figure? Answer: 0.99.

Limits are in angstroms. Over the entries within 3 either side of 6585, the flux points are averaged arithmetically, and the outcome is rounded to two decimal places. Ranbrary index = 3.76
